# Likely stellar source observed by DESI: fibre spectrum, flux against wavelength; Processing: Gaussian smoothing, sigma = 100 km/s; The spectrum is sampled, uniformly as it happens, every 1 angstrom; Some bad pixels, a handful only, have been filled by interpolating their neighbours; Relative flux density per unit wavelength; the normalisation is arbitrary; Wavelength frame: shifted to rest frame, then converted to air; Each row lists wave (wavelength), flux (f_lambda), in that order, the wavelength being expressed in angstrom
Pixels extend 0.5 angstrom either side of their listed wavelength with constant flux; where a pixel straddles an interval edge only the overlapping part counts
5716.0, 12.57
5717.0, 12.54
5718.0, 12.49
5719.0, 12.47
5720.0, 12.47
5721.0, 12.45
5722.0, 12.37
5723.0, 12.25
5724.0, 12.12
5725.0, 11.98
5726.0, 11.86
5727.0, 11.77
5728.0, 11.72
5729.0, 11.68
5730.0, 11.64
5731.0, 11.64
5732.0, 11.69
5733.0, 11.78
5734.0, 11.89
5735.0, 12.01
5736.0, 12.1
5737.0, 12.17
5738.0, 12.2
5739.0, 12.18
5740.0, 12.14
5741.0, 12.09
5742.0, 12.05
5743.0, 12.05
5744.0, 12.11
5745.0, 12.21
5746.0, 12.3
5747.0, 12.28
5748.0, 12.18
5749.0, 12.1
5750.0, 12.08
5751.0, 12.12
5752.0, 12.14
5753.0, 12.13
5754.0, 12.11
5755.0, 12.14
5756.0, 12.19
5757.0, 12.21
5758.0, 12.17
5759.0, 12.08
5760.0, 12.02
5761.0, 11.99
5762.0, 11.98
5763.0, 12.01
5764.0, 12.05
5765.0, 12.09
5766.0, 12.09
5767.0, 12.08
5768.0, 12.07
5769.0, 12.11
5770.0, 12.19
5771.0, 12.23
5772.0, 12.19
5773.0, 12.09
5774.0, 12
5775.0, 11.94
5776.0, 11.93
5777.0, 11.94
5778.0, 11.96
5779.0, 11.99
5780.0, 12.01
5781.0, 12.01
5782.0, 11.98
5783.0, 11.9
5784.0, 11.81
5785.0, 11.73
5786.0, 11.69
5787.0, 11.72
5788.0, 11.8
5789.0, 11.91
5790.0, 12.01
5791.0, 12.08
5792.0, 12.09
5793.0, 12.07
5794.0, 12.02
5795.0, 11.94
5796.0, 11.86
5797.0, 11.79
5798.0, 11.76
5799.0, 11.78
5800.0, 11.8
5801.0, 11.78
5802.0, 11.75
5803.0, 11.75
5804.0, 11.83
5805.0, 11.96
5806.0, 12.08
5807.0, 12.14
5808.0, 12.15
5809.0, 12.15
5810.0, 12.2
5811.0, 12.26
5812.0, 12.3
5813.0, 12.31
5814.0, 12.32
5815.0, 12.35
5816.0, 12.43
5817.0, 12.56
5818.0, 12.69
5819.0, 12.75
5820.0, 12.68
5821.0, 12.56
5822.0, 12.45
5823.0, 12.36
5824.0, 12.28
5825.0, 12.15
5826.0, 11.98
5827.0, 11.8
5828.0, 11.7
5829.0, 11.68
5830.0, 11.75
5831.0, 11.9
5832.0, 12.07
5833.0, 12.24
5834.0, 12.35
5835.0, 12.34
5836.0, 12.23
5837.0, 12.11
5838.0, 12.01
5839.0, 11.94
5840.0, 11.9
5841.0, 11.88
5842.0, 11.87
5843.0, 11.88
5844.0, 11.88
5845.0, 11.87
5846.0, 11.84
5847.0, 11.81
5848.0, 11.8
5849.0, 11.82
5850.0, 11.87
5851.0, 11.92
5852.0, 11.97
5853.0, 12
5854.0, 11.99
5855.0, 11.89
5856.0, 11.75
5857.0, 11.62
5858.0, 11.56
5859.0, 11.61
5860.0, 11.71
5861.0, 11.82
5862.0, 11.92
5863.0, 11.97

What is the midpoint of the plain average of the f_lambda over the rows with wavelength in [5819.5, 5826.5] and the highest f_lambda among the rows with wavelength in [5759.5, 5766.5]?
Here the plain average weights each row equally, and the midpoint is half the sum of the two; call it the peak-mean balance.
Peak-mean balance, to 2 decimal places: 12.22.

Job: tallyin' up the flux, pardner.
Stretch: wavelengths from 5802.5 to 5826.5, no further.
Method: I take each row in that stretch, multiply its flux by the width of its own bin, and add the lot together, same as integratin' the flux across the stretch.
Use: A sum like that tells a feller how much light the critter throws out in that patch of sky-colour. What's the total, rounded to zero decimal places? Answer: 295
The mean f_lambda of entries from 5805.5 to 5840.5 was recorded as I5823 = 12.2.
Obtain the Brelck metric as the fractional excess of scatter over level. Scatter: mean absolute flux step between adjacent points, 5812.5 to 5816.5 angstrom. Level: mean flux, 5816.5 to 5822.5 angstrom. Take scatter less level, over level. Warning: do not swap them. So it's -0.997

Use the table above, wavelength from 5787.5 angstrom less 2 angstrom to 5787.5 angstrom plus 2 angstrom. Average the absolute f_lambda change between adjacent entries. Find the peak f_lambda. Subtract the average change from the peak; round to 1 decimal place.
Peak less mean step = 11.8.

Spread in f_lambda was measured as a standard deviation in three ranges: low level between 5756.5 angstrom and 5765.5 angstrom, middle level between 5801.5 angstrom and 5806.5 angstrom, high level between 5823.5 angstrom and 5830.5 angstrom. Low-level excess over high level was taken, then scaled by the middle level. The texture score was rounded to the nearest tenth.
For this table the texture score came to -1.1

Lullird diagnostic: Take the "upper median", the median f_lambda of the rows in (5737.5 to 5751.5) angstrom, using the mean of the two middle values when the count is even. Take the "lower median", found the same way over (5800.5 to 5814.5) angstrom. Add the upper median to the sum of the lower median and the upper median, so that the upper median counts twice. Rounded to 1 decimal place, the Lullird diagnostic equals 36.4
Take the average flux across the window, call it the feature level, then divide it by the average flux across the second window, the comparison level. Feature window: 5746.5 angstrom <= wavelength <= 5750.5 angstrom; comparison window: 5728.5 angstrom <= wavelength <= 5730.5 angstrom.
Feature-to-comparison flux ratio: 1.04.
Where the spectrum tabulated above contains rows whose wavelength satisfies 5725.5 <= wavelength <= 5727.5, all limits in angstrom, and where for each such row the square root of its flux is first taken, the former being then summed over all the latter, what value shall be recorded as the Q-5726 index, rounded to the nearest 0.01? 6.87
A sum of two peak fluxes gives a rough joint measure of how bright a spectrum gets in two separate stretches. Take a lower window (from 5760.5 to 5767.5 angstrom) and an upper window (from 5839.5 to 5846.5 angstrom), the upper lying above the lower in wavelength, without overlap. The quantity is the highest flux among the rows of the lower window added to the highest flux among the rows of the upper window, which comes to 24.0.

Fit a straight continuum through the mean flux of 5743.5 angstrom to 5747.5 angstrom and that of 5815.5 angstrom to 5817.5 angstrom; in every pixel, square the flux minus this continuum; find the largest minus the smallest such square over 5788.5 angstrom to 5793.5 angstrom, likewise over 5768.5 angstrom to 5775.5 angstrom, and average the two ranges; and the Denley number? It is 0.14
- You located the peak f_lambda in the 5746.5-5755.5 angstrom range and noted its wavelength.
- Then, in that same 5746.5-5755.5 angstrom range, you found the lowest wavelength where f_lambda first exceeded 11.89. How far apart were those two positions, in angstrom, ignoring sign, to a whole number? 0 angstrom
